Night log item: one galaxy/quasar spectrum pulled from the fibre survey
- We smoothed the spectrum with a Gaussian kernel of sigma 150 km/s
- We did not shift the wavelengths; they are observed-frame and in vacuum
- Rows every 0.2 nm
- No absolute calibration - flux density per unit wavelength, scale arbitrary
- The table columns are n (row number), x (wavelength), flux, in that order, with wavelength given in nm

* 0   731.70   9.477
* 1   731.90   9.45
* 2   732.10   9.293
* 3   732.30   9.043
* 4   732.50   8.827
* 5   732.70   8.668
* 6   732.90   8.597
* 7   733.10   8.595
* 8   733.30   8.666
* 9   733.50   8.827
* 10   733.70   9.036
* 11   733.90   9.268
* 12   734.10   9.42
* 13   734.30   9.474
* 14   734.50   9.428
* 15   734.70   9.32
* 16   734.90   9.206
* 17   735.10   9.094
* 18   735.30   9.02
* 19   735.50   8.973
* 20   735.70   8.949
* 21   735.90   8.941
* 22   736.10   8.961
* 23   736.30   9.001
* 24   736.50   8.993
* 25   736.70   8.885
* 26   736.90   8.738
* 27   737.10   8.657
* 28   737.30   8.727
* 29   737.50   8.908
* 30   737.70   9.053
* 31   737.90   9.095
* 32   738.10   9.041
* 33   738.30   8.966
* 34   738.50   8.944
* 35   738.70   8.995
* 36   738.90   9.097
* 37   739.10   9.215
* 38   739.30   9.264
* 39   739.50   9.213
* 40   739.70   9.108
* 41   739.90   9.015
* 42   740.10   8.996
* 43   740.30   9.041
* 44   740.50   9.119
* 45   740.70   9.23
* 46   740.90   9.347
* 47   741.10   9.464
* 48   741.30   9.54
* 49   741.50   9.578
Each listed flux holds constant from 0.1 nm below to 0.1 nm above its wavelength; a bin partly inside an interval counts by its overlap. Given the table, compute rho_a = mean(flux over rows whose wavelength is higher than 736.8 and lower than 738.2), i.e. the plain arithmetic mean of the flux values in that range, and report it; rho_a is 8.89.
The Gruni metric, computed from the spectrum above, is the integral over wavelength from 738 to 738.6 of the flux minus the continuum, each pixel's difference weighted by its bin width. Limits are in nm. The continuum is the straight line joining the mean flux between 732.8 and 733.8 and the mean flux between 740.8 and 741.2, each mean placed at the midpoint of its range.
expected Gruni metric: -0.114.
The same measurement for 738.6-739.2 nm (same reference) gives -0.074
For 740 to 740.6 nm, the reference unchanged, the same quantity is -0.176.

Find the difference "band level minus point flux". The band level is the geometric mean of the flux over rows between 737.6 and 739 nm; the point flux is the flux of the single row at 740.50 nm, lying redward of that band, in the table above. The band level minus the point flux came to -0.1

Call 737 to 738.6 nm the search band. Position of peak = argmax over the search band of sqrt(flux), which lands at 737.90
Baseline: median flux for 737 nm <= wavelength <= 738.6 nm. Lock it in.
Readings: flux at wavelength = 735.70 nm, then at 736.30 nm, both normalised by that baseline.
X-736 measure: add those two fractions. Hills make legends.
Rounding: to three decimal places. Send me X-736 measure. 2.004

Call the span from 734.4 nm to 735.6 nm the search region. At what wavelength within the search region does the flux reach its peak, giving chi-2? 734.50 nm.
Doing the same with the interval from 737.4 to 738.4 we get 737.90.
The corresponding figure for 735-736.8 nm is 735.10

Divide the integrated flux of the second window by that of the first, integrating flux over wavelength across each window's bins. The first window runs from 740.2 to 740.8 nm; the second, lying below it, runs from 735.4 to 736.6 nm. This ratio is 2.0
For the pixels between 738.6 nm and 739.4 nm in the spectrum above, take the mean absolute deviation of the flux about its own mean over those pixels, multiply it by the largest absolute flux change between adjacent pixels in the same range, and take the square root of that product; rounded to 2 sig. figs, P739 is 0.11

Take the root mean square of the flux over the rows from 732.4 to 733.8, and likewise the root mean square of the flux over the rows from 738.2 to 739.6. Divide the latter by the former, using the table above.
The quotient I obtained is 1.040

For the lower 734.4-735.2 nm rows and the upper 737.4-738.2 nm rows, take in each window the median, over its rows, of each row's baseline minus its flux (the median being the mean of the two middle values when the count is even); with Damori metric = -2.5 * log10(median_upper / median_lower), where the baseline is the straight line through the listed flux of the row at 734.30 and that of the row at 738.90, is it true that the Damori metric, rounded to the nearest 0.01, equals 0.28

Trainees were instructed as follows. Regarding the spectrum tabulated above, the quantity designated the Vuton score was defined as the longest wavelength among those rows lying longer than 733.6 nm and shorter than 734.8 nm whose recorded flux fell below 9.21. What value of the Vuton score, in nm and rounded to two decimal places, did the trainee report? 733.70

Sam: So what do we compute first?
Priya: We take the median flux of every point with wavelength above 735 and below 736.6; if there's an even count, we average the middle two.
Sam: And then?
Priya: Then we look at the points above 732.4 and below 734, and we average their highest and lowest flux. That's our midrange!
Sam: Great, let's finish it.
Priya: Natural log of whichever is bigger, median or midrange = 2.20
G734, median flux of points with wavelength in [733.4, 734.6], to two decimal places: 9.34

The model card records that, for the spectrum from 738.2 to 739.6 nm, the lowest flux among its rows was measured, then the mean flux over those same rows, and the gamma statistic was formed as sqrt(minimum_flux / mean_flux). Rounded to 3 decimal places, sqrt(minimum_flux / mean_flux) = 0.991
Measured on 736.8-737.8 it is 0.991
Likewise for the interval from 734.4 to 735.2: 0.991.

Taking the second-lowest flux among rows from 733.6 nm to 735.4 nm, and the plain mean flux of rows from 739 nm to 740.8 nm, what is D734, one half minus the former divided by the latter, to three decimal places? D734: -0.489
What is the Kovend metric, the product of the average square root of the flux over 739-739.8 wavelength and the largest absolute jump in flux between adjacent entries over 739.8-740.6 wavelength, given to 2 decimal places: 0.24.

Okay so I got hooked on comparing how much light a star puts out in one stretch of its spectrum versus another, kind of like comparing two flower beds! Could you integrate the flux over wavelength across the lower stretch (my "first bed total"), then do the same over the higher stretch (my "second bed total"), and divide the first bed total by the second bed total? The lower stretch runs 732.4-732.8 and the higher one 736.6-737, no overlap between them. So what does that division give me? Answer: 0.99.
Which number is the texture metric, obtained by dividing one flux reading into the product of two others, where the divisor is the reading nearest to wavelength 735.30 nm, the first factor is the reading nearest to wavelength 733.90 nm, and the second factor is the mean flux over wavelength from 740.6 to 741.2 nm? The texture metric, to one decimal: 9.6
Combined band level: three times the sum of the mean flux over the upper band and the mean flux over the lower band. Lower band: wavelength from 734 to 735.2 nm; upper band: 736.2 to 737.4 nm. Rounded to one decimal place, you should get 54.5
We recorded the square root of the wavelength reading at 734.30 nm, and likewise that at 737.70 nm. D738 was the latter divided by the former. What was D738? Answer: 0.98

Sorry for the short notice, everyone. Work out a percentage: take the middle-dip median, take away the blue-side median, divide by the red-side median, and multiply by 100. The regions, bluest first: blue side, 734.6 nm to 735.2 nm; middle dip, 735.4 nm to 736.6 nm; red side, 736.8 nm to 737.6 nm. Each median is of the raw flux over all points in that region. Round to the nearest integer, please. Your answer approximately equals -3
